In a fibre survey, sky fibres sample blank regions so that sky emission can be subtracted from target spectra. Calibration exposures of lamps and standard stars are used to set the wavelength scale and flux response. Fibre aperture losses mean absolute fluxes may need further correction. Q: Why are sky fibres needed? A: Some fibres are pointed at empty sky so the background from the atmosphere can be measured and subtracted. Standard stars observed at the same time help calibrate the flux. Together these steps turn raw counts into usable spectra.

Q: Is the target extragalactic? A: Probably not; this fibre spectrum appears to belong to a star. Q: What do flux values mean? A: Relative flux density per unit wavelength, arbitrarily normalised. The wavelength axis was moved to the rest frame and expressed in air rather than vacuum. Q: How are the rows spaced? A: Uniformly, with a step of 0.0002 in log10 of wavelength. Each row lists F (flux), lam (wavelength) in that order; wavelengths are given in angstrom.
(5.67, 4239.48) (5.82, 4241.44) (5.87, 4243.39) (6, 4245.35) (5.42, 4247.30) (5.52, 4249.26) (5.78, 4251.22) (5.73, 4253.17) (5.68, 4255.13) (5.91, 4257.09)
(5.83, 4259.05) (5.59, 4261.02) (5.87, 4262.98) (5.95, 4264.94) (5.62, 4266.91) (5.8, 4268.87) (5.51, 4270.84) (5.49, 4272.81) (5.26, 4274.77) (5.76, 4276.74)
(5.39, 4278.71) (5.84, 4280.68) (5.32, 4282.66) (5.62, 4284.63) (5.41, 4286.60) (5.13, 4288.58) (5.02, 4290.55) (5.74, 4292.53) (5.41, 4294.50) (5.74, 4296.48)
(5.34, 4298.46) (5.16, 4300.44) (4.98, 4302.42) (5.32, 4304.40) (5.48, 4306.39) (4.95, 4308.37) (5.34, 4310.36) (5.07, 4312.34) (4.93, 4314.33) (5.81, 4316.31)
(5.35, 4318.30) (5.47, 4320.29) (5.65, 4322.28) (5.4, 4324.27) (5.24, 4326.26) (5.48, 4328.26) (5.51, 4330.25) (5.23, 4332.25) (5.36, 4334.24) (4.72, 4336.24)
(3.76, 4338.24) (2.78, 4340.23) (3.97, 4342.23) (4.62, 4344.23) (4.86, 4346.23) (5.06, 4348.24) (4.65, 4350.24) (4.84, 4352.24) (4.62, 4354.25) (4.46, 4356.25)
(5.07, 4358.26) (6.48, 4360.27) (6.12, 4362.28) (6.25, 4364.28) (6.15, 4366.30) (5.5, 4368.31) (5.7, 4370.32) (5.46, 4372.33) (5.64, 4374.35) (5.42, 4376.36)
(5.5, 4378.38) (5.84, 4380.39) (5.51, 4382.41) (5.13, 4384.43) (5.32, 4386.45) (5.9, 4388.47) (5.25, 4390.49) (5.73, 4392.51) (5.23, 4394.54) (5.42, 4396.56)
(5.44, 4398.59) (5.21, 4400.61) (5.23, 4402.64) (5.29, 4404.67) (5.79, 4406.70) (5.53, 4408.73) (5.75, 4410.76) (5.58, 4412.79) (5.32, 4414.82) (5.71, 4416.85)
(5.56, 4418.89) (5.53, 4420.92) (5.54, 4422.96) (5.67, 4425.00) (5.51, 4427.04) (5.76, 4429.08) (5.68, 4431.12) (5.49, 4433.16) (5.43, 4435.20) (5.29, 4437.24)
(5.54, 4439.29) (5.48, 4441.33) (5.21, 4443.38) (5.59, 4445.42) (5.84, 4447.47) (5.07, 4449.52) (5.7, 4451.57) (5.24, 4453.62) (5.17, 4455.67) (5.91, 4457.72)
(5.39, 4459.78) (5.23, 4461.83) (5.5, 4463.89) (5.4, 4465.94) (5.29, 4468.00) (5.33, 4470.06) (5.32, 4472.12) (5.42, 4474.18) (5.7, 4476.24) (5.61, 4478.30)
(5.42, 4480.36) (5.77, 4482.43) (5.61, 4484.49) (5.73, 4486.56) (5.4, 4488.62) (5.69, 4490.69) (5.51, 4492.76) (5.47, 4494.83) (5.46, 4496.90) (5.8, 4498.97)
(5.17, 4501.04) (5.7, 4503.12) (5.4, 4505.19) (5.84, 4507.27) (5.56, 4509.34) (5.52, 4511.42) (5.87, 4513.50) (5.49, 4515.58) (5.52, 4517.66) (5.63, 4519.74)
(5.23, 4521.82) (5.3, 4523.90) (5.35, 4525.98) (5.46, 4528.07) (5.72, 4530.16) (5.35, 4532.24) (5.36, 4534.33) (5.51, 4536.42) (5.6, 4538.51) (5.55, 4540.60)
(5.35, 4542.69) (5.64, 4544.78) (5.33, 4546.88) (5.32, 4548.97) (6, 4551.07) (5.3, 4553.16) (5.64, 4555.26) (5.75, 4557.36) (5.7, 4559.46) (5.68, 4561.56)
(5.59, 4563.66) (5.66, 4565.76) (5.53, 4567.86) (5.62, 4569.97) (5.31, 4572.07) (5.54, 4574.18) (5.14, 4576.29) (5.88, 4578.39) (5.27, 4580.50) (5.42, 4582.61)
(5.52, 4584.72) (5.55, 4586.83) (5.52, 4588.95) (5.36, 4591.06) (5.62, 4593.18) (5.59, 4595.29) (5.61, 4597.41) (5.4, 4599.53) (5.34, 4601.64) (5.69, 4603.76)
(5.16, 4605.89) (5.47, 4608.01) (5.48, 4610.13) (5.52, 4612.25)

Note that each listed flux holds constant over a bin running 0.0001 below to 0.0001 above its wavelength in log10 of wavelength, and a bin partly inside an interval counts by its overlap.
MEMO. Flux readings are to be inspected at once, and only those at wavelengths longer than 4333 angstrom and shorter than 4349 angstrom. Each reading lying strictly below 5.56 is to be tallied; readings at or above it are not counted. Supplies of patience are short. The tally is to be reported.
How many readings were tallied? 8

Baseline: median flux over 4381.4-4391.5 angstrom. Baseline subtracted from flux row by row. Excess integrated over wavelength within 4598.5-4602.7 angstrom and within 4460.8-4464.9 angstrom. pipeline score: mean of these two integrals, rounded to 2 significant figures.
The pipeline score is 0.20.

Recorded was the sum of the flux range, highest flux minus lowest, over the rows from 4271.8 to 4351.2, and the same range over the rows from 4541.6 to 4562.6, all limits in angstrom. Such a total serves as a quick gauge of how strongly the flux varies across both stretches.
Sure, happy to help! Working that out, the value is 3.8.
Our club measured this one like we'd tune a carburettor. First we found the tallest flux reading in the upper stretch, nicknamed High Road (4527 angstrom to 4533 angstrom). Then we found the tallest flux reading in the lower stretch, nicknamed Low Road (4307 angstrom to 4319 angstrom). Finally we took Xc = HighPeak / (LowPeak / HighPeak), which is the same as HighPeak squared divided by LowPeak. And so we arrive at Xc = 5.63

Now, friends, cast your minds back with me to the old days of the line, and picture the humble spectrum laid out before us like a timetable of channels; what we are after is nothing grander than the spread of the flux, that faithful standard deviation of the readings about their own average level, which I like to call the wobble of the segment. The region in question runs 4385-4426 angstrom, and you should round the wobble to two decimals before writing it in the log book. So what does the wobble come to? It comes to 0.21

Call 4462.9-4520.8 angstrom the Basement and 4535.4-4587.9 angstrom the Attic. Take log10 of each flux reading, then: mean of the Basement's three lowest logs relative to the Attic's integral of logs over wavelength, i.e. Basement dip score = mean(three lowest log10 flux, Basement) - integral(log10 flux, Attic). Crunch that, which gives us -38.3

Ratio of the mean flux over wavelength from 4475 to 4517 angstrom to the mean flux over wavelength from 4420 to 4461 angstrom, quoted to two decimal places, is 1.02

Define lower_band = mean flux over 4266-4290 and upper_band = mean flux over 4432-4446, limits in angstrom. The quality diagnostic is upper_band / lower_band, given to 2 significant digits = 0.99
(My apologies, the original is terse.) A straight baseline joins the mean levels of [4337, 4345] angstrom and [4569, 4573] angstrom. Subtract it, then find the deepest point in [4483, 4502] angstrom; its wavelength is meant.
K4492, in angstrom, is 4501.04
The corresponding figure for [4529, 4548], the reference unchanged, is 4546.88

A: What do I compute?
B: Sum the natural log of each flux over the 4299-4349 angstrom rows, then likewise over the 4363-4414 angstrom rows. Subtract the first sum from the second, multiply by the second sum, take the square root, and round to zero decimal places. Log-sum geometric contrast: 11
